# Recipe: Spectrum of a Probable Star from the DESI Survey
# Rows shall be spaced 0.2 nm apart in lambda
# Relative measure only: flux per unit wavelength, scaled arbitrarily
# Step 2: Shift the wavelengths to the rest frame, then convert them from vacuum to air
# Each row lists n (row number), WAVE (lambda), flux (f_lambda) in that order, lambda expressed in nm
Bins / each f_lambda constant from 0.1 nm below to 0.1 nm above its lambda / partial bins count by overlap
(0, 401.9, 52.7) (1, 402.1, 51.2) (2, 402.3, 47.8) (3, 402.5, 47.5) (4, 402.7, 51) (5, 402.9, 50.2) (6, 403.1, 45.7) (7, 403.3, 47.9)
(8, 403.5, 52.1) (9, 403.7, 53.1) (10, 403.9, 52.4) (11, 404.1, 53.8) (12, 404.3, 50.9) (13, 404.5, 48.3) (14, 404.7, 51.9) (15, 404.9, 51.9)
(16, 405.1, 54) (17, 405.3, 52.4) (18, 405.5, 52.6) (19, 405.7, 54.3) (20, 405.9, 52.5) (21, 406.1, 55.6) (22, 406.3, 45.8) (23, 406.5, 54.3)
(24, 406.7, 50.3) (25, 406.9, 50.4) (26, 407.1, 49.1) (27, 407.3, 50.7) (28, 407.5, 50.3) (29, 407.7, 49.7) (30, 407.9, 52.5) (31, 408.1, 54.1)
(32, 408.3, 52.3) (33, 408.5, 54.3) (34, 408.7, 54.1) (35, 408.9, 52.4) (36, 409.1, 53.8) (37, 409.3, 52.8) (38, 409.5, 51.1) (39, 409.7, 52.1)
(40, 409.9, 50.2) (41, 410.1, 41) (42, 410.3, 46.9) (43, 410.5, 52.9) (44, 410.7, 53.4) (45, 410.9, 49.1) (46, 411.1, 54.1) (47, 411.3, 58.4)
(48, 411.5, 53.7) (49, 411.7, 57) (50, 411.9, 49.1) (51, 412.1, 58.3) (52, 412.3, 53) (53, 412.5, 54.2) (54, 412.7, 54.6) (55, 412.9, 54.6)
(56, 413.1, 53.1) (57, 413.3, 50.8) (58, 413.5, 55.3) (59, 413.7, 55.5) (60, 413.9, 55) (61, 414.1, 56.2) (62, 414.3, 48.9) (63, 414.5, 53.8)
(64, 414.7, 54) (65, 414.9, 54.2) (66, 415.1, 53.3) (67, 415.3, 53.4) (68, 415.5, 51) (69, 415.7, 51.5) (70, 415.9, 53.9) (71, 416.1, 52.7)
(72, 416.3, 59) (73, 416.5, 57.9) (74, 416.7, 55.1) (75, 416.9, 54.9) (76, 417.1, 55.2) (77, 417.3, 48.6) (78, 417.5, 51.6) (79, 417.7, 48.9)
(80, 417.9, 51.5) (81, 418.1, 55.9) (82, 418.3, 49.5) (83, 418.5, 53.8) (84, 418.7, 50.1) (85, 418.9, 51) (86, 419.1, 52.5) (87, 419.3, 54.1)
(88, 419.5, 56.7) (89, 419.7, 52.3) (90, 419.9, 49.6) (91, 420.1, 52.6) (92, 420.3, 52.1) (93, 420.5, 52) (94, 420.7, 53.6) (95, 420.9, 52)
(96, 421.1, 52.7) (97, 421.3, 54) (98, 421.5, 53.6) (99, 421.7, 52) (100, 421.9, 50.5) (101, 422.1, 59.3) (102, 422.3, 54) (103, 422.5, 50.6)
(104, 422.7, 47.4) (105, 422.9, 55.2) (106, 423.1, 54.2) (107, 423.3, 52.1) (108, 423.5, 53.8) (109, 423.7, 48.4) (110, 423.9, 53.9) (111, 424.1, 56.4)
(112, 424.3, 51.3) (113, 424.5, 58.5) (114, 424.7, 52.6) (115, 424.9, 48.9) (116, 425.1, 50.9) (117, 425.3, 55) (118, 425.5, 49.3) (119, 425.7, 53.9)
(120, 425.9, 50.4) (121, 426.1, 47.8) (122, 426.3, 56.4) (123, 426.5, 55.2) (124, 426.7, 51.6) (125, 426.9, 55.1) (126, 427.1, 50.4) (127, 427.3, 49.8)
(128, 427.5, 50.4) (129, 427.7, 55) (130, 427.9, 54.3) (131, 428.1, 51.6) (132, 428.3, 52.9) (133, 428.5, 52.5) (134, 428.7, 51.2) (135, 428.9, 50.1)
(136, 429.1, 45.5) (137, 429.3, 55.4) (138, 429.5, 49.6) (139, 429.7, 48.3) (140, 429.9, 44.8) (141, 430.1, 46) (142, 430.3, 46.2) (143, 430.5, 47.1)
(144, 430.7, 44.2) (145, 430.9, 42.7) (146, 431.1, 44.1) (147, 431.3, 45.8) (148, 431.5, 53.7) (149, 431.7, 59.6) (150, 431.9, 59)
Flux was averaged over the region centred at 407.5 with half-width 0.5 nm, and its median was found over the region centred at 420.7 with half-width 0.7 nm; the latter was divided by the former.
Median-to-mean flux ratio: 1.04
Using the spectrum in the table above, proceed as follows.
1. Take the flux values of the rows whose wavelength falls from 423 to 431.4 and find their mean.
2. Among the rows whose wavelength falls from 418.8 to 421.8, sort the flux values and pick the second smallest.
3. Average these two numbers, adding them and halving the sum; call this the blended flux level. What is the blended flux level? 50.9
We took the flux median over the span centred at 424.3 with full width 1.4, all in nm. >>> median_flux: 52.6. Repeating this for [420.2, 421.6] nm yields 52.7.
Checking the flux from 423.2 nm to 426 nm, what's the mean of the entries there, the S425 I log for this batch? 52.53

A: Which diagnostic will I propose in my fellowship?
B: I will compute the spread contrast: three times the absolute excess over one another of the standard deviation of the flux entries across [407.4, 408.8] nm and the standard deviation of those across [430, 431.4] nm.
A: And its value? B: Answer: 1.0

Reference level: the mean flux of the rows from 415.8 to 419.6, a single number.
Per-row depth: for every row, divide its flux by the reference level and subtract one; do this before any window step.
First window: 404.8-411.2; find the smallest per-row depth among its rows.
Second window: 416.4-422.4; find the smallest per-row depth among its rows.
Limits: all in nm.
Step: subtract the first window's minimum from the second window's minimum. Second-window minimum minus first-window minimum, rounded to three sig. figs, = 0.143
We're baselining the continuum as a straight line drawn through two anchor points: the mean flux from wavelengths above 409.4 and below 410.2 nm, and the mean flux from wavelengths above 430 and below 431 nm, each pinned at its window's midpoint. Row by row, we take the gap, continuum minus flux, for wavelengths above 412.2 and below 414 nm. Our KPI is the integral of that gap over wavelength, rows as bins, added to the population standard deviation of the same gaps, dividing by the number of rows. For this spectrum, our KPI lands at -9.3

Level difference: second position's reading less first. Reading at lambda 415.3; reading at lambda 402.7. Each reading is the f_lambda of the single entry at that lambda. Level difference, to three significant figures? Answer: -2.40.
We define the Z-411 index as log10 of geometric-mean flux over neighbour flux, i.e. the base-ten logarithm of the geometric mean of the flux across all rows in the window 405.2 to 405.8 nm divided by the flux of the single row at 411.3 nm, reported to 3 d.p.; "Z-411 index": -0.041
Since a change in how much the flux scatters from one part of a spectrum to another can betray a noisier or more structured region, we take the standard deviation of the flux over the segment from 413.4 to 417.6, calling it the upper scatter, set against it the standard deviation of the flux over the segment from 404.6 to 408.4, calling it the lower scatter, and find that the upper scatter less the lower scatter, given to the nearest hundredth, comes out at 0.27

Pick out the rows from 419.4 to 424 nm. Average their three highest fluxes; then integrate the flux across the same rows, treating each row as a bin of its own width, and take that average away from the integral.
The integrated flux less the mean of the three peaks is 185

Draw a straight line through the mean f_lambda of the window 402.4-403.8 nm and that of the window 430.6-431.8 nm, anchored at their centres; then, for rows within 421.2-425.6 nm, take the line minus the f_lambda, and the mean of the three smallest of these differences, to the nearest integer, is -9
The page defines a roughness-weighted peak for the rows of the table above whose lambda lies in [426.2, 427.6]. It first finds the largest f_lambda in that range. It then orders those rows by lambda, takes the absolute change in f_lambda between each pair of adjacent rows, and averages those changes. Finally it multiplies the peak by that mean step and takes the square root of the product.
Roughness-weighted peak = 11.6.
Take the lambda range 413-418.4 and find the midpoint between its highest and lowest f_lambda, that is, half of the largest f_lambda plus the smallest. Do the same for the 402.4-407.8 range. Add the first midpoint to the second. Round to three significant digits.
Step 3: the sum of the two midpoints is 104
